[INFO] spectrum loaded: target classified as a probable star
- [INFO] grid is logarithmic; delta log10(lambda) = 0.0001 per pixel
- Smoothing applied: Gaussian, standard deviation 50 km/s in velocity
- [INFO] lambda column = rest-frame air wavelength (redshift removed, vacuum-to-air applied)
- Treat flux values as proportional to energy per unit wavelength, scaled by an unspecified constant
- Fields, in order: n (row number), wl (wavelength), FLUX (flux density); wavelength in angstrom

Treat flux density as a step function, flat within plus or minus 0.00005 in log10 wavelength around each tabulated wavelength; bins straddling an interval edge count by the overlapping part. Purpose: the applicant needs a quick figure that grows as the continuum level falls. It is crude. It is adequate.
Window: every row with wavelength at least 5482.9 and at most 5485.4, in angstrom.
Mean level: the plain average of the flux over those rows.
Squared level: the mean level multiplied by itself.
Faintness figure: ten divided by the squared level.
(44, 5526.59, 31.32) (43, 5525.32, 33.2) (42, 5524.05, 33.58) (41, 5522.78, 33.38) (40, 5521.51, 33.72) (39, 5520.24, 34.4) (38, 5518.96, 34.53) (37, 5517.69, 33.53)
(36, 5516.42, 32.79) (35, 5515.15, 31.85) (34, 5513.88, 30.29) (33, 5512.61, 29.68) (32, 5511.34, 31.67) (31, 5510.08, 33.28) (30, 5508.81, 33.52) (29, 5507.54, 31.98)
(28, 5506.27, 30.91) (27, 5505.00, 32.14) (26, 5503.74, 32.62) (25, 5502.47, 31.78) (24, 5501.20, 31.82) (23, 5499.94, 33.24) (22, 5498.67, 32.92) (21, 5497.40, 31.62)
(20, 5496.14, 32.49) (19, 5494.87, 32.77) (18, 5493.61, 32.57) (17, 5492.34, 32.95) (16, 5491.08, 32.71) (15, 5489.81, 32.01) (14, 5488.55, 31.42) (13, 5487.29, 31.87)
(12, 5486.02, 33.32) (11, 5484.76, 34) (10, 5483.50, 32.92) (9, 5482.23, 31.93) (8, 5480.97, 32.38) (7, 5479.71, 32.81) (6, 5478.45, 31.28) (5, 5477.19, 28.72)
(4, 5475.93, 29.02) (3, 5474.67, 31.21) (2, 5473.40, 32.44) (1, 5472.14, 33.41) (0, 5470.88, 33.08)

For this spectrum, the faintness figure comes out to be 0.0089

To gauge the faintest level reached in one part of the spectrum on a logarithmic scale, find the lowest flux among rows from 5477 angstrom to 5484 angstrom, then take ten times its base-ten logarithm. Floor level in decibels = 14.6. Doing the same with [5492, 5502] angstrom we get 15.0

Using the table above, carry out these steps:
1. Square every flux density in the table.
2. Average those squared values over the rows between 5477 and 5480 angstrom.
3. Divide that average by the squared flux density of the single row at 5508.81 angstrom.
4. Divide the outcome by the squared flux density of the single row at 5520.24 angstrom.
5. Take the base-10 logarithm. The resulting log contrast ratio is -3.14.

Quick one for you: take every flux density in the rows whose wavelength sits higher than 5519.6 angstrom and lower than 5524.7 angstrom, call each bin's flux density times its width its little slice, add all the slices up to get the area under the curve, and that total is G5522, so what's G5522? 172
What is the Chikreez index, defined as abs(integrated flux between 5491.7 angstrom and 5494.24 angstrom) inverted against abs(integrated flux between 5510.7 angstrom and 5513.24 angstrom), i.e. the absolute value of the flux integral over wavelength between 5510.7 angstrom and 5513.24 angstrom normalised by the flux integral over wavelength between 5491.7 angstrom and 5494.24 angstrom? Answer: 0.94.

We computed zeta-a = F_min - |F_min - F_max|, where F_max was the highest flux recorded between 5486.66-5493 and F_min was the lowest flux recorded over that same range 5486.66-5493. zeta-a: 30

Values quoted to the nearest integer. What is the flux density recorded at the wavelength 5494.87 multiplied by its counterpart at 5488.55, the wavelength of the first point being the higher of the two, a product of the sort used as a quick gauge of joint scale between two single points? 1030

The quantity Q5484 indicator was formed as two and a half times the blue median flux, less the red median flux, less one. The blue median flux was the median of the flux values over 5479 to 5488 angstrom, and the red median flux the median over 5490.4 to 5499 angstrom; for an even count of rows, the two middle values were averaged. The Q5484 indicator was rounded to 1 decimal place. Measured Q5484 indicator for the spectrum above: 48.3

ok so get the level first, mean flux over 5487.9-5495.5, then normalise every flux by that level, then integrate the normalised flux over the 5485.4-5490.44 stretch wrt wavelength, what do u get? 5.0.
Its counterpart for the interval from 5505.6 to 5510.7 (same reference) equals 5.1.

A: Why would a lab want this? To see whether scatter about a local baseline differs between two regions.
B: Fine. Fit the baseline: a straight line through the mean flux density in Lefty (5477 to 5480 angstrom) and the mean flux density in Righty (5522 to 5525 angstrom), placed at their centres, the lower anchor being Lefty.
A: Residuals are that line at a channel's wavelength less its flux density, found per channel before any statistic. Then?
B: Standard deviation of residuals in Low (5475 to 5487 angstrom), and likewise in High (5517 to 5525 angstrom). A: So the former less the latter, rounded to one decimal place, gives 1.1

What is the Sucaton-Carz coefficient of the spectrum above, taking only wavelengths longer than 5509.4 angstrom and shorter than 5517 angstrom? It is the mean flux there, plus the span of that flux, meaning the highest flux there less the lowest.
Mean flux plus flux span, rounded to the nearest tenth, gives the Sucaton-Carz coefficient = 35.2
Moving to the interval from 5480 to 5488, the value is 34.9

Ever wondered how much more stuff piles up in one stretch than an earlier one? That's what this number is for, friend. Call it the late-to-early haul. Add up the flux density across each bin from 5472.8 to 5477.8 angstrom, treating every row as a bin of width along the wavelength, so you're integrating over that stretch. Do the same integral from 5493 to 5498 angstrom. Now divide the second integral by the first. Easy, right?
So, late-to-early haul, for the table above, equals 1.07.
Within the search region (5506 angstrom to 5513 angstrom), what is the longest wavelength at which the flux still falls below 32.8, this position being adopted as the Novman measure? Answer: 5512.61 angstrom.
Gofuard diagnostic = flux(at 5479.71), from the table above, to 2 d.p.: 32.81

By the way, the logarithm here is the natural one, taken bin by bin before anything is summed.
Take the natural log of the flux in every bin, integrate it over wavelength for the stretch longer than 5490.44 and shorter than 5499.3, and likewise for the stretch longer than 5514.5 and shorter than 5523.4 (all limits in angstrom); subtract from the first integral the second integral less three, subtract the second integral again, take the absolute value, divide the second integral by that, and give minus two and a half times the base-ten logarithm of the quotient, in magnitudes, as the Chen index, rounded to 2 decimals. -0.10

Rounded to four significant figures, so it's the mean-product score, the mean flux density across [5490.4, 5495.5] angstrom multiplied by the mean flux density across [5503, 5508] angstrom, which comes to 1045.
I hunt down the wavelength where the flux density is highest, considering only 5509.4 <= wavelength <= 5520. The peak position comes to 5518.96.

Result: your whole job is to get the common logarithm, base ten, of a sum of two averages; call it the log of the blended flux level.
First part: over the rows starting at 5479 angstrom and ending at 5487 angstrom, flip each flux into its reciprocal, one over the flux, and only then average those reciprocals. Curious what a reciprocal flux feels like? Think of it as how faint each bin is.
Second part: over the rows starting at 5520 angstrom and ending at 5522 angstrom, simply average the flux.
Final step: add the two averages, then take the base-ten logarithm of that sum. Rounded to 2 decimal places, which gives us 1.53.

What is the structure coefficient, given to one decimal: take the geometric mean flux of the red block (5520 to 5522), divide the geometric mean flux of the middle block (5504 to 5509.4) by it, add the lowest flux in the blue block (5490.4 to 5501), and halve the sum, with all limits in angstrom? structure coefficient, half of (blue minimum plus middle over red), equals 16.3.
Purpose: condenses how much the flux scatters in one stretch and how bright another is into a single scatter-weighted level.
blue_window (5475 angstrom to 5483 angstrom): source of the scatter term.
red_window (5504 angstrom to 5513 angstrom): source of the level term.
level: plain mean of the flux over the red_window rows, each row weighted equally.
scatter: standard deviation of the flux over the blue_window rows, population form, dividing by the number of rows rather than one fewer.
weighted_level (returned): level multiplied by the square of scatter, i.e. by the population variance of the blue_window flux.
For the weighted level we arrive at 81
